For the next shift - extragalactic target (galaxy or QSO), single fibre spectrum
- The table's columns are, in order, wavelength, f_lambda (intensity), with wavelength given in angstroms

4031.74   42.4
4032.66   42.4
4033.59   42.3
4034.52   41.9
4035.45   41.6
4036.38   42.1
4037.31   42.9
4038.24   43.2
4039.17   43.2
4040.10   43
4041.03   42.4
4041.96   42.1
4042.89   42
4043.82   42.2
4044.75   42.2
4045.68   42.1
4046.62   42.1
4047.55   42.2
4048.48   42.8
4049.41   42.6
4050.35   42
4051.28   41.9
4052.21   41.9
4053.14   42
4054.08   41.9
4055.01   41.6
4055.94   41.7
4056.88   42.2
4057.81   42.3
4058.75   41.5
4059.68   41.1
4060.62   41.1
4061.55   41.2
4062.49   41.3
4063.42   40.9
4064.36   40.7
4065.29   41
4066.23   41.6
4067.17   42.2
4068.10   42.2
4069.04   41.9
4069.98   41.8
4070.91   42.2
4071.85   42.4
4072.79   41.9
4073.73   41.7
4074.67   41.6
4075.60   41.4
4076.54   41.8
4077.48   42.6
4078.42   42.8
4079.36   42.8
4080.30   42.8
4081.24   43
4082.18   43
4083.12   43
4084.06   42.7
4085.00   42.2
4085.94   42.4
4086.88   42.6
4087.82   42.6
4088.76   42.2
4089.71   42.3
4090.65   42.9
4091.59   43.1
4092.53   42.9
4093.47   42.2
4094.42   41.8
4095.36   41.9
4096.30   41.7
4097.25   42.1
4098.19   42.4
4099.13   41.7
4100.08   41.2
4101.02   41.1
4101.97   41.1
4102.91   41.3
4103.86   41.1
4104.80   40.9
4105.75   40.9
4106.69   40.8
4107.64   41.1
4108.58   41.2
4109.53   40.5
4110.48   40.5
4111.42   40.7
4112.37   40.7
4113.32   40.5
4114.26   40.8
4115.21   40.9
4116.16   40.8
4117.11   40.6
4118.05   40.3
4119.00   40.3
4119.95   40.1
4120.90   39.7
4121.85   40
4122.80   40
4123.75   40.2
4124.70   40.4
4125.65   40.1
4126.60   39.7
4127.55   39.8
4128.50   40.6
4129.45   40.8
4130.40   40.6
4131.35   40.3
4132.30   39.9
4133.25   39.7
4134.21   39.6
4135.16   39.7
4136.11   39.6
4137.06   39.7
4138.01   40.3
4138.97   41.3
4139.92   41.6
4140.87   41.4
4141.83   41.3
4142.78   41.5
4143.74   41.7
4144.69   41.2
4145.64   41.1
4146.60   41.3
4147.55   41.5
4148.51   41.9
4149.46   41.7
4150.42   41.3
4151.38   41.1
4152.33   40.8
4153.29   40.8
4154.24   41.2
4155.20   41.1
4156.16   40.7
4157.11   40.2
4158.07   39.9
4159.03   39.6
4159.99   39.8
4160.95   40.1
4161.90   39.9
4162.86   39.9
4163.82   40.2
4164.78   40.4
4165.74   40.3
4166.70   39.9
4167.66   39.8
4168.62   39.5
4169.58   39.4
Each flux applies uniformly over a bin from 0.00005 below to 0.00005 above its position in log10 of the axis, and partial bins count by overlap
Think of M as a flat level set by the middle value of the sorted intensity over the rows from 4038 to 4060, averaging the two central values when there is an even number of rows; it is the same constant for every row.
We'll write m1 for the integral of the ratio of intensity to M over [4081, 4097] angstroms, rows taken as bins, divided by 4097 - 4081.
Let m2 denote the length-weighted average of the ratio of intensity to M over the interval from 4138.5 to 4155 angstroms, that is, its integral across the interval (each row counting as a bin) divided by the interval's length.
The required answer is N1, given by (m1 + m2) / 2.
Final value 0.995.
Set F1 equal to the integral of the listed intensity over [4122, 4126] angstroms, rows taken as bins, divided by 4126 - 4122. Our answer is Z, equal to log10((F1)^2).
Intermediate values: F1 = 40.1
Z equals 3.207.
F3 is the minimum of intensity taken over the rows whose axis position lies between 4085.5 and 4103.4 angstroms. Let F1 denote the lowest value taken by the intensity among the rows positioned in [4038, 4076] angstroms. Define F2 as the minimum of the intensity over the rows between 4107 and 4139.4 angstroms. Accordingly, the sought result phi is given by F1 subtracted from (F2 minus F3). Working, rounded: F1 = 40.7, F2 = 39.6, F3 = 41.1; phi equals -42.2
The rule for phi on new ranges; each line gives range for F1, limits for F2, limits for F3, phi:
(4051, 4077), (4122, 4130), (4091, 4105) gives -41.9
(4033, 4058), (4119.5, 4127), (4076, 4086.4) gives -43.7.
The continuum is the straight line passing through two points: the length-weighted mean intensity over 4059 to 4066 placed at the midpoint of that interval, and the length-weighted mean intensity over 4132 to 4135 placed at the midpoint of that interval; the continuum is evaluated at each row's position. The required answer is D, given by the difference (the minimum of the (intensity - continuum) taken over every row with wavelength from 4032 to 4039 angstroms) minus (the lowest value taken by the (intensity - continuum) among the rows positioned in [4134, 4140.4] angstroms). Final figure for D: 0.0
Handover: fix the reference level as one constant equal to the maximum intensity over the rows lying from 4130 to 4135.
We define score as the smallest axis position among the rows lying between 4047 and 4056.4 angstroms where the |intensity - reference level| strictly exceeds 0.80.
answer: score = 4047.55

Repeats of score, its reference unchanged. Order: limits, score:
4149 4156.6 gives 4149.46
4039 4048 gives 4039.17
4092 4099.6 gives 4092.53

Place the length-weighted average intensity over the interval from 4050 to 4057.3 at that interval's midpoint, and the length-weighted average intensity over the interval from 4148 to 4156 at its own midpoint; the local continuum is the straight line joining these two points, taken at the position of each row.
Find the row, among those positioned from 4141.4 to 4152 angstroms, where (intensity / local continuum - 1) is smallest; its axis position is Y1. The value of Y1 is 4145.64 angstroms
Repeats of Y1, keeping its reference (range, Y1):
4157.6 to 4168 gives 4159.03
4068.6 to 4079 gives 4075.60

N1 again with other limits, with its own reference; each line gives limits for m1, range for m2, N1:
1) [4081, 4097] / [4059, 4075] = 0.998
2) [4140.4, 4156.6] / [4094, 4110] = 0.981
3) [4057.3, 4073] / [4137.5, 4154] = 0.984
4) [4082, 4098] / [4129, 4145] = 0.986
